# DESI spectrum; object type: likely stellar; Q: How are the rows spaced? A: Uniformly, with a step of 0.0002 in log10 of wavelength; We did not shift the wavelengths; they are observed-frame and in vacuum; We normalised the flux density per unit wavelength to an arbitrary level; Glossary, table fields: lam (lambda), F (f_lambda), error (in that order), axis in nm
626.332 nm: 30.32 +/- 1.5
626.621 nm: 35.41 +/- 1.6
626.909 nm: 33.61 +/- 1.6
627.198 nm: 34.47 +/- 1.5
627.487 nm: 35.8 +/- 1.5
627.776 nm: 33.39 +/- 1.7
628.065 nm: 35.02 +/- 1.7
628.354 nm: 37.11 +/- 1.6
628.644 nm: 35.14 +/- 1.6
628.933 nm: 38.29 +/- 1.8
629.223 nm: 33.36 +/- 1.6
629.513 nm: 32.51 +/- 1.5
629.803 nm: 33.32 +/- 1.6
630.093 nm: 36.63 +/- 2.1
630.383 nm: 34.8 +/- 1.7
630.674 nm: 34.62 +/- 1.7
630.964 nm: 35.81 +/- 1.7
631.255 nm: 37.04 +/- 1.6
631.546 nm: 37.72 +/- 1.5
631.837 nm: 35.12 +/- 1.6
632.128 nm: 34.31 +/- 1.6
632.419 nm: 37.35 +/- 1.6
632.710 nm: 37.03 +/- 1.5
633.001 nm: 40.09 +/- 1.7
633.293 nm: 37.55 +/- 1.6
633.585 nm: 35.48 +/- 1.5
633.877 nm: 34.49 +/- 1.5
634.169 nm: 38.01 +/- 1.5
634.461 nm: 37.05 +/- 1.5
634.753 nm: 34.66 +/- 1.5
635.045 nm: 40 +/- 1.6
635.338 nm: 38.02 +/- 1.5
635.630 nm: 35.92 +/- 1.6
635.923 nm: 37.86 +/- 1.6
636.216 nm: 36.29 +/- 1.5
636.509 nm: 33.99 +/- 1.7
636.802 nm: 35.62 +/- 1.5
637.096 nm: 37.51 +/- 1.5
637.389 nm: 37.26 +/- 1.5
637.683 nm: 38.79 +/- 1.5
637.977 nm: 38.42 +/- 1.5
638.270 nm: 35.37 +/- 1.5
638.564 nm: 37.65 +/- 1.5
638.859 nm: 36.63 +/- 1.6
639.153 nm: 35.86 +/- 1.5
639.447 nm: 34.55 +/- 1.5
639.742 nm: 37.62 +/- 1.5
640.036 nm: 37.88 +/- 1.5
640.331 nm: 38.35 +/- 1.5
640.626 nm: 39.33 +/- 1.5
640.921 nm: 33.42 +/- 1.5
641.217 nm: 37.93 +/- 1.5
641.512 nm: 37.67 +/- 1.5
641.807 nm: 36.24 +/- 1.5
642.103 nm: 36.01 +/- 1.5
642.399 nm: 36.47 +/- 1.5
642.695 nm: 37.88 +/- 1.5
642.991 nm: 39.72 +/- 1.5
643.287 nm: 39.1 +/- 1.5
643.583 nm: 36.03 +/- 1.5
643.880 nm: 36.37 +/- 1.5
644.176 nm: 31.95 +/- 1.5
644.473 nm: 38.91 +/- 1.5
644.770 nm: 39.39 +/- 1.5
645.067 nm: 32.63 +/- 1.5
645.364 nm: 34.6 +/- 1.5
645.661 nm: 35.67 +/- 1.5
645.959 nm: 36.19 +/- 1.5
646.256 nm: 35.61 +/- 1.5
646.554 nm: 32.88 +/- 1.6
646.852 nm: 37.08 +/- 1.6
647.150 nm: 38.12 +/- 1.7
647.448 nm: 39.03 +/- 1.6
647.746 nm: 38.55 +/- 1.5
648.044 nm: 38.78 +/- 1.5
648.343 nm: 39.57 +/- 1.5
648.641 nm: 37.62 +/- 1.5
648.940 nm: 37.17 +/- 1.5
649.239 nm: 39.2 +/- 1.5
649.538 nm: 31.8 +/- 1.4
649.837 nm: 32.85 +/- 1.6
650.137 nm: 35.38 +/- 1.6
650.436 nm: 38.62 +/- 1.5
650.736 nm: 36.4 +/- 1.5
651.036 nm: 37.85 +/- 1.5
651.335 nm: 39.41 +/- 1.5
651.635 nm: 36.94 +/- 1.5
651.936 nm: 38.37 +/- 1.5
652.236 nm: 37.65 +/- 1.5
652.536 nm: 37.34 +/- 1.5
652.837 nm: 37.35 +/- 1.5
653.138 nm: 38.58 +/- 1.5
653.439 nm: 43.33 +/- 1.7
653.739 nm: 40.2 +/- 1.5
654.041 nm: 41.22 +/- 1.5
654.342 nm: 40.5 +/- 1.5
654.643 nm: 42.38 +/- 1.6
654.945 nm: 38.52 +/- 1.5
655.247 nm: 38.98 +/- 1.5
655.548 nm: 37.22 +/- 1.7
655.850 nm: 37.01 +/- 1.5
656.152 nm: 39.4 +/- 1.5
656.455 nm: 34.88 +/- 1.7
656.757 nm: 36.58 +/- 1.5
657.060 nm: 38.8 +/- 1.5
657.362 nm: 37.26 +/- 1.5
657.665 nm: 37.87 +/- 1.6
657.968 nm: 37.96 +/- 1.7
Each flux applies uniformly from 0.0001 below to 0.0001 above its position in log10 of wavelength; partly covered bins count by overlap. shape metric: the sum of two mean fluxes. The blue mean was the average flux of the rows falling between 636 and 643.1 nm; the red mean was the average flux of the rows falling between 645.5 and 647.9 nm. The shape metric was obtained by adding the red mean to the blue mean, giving 73.6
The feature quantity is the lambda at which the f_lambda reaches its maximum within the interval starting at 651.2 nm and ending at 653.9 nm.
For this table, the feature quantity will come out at 653.439 nm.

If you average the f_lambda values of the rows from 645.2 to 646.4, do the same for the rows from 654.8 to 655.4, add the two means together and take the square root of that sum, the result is 8.62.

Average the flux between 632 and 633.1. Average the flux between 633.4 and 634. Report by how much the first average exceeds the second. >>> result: 2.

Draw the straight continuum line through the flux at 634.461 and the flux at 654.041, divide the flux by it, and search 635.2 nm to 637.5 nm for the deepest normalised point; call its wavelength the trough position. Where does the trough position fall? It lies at 636.509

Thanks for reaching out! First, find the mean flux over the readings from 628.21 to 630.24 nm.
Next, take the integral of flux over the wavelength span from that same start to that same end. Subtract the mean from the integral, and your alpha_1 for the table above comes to 36.2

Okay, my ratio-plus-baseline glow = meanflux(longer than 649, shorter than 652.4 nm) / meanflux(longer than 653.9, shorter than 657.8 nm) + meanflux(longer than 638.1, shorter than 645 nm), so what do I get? 37.9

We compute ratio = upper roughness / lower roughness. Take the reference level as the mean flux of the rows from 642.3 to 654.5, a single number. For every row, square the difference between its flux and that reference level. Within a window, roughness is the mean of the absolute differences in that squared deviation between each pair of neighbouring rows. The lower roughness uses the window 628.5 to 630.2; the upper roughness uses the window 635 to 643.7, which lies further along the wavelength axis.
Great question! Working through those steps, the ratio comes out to 0.35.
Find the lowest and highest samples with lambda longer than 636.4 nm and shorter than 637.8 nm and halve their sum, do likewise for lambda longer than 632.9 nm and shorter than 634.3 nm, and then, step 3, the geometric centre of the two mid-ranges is 36.8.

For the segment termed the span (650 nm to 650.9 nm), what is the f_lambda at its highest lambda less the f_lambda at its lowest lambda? 1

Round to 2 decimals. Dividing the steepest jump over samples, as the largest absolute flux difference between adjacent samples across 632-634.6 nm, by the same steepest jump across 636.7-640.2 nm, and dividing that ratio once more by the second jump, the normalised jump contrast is 0.37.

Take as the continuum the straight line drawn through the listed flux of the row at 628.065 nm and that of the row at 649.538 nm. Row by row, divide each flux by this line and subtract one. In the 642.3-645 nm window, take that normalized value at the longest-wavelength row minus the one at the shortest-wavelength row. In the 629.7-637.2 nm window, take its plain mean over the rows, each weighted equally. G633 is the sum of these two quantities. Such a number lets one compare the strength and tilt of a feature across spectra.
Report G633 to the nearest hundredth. 0.17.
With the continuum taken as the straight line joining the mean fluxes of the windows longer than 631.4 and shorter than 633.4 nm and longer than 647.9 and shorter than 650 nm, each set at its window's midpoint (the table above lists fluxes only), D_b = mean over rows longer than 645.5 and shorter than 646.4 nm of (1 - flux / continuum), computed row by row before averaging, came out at 0.026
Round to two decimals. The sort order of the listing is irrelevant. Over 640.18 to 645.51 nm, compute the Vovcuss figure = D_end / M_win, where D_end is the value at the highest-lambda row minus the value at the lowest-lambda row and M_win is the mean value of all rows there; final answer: -0.10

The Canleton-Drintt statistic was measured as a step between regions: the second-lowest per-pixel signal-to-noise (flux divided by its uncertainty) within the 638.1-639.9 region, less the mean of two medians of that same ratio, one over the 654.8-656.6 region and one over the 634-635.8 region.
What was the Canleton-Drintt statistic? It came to -2.0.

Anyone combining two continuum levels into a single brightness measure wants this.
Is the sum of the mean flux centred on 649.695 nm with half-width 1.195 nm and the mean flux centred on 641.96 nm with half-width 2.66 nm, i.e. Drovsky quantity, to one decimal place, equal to 73.1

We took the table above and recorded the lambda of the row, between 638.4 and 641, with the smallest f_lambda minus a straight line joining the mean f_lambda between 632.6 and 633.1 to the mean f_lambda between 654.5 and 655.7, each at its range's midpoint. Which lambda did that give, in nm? 640.921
